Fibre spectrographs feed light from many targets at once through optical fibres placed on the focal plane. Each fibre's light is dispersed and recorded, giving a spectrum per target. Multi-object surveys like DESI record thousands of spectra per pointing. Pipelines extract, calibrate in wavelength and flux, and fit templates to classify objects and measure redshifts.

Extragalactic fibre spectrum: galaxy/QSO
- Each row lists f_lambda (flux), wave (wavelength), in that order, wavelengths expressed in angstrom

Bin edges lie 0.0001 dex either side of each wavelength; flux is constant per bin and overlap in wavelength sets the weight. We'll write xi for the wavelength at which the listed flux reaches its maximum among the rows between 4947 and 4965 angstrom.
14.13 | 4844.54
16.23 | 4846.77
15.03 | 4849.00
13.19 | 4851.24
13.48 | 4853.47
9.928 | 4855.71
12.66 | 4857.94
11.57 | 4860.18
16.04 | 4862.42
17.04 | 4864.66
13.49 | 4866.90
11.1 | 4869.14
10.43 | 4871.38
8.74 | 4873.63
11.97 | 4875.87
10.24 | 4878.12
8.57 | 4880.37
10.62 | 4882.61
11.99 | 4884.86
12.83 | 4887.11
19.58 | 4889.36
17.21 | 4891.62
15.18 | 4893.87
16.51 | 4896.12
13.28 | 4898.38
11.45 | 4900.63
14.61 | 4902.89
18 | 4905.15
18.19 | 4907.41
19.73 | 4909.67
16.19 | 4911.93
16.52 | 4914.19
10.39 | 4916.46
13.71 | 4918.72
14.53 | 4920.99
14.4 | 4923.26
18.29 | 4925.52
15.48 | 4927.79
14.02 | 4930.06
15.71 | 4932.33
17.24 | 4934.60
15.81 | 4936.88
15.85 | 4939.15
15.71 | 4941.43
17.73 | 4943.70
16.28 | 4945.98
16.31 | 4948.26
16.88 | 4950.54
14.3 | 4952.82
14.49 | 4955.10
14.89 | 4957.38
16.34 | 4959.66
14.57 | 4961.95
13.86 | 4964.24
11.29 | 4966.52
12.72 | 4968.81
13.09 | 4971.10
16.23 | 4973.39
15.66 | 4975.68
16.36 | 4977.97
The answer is 4950.54 angstrom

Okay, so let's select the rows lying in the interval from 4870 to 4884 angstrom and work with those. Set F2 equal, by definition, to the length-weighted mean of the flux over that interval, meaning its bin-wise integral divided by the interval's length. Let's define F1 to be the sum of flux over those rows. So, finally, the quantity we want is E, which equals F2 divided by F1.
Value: 0.168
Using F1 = 61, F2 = 10.2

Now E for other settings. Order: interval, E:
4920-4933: 0.167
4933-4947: 0.166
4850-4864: 0.169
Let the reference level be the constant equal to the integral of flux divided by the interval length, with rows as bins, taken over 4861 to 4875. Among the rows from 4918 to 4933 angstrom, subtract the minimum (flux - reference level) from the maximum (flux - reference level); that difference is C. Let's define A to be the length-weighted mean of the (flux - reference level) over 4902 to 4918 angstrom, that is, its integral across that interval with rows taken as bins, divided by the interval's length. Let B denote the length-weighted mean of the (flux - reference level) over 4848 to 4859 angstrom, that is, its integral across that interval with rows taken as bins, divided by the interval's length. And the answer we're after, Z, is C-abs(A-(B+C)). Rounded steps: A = 3.4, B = 0.1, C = 5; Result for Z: 3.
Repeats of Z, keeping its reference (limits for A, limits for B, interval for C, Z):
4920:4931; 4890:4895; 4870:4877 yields -1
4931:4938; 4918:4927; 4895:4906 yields 1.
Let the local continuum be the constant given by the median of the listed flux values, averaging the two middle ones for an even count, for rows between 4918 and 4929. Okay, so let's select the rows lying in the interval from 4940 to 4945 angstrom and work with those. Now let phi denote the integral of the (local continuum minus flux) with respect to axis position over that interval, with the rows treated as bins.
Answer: -11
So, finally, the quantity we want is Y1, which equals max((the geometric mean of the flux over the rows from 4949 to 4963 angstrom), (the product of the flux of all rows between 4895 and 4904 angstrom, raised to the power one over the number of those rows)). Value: 15.2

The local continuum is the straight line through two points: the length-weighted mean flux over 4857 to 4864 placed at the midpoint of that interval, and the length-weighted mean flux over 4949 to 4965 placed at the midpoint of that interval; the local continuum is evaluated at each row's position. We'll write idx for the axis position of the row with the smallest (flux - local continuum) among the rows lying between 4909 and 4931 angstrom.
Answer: 4916.46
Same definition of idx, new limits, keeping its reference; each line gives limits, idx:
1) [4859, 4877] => 4873.63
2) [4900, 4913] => 4900.63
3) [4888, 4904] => 4900.63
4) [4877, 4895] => 4880.37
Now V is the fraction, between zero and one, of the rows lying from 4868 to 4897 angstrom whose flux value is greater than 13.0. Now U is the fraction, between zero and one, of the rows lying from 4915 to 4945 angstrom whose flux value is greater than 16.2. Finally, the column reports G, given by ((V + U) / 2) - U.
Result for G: 0.038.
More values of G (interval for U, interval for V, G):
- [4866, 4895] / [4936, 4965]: 0.423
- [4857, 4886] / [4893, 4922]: 0.385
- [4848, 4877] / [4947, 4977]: 0.385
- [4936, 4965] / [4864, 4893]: -0.038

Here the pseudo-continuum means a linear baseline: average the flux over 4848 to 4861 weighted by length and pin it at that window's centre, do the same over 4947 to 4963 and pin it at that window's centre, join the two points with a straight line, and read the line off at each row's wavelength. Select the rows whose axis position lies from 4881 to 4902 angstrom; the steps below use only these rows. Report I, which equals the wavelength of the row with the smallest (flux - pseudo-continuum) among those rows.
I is 4882.61 angstrom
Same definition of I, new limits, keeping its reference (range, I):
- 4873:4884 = 4880.37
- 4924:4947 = 4930.06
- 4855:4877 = 4873.63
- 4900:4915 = 4900.63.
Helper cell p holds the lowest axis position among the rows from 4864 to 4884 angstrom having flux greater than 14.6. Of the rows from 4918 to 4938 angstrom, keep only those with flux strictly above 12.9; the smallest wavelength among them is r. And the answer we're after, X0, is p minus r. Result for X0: -54.1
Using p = 4864.66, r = 4918.72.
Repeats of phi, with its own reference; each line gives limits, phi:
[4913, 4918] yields 5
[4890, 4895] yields -10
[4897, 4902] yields 9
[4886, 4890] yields -5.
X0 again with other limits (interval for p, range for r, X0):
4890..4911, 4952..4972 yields -61.2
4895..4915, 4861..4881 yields 33.7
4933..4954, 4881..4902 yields 45.2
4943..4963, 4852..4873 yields 90.2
